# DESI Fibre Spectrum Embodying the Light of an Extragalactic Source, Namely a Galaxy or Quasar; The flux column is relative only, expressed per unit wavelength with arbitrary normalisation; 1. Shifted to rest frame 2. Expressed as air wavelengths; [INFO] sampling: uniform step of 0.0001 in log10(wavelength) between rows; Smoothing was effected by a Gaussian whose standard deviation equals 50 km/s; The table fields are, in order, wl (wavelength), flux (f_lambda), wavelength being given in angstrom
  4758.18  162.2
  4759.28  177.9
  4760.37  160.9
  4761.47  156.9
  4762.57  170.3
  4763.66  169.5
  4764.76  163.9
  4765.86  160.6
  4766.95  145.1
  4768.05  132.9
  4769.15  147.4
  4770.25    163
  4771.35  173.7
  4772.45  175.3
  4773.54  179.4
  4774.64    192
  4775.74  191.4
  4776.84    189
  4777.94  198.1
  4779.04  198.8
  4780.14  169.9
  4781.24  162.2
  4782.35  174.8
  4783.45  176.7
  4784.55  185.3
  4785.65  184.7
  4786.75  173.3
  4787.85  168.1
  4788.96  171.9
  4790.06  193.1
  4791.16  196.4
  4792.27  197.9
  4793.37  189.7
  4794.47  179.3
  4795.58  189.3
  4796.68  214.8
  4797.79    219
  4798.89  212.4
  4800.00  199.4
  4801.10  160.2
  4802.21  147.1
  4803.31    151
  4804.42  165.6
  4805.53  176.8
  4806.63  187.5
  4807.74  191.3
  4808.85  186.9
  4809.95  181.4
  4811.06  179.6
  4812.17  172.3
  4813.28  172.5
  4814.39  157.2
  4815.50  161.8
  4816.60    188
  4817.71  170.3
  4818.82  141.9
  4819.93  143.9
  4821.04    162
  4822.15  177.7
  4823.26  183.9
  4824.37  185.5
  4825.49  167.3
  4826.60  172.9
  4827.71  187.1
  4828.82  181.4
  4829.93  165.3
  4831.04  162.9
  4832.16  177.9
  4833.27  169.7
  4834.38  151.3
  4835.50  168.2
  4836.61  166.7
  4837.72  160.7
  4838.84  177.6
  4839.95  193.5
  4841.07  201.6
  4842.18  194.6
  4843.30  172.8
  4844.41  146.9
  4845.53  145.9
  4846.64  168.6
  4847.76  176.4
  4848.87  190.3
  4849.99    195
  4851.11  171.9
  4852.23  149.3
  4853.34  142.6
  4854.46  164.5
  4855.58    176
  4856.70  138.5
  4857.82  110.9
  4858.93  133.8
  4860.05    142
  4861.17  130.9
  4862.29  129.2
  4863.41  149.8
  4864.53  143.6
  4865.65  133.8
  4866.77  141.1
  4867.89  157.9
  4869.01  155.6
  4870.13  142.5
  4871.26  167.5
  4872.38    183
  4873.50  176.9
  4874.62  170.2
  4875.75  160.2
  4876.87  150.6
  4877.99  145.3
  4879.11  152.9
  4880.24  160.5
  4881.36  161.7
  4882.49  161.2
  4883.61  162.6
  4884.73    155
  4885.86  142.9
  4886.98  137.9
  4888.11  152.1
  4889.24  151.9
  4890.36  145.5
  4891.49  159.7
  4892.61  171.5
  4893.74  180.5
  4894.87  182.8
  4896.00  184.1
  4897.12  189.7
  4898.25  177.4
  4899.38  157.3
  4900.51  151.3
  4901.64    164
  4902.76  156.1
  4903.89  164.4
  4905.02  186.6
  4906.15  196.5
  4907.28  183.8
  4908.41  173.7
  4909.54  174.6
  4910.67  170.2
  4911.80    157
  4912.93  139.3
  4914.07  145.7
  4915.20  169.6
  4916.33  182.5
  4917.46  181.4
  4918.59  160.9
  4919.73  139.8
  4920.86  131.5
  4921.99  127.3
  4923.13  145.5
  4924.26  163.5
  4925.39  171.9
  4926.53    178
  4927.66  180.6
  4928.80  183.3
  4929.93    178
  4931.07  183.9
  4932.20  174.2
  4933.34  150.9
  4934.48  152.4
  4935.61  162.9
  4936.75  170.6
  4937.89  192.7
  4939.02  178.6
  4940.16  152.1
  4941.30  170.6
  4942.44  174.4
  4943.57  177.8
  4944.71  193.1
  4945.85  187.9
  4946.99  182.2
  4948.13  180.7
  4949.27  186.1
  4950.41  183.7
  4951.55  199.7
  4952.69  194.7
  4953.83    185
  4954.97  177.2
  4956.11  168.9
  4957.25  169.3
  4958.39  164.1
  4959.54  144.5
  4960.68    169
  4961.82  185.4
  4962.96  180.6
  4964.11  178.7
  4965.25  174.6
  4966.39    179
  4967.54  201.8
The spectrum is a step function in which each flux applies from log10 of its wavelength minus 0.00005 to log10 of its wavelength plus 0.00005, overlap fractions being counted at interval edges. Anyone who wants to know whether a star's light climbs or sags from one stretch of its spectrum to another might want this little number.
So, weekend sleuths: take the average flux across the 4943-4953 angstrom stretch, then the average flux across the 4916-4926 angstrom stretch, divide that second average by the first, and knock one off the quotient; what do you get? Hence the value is -0.17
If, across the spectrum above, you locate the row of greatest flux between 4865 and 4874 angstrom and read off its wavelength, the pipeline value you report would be 4872.38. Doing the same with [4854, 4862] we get 4855.58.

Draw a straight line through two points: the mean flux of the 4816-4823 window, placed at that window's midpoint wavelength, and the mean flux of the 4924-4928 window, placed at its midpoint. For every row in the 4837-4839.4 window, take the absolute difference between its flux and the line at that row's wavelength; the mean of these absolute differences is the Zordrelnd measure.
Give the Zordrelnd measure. 8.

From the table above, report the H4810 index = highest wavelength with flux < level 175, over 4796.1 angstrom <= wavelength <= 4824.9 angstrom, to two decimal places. 4821.04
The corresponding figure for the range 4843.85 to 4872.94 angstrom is 4871.26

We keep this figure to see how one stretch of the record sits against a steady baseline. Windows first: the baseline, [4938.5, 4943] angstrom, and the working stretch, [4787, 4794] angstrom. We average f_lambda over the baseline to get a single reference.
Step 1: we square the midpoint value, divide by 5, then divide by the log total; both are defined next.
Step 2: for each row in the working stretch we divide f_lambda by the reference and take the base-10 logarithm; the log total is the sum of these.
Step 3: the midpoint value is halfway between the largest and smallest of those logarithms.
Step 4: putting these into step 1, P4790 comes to 0.0009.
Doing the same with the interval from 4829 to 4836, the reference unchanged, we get -0.0006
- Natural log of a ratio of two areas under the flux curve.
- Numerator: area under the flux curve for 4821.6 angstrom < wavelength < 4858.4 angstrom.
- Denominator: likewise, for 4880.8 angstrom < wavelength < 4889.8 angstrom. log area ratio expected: 1.5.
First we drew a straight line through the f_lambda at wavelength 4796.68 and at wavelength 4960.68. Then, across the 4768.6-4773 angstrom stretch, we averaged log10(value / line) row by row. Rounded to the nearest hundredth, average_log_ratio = -0.13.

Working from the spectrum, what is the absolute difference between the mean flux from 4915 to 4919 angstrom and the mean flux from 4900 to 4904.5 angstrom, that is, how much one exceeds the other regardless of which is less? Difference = 15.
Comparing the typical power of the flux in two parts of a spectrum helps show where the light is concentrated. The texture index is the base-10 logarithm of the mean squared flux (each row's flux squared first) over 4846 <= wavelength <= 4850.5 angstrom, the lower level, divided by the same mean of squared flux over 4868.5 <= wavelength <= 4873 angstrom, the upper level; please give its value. 0.10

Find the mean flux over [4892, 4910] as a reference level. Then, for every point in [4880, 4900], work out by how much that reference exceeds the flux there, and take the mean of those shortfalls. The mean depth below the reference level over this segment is 12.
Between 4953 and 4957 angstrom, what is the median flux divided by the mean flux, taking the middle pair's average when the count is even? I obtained 1.00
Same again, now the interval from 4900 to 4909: 0.98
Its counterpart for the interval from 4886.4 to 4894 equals 0.97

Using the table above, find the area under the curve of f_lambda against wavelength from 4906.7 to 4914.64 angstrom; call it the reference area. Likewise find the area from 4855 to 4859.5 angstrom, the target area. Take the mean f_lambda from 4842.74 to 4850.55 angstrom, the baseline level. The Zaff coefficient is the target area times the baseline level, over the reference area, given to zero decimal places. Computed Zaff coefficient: 83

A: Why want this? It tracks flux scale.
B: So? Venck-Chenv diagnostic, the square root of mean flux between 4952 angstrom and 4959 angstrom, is 13.29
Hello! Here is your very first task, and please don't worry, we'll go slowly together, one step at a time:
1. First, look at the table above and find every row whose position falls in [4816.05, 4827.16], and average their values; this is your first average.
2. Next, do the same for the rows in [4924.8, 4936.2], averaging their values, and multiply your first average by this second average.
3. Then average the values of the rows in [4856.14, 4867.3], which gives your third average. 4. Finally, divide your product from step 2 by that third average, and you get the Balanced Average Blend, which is 215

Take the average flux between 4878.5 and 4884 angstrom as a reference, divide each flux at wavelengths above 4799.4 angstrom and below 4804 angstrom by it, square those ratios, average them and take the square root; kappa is 1.04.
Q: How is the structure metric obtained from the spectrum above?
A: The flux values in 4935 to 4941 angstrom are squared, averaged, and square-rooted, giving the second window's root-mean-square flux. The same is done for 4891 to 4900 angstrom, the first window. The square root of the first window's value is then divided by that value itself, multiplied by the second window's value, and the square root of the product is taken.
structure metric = 3.60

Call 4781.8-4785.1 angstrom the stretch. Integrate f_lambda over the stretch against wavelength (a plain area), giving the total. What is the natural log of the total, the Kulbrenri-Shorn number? 6.4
